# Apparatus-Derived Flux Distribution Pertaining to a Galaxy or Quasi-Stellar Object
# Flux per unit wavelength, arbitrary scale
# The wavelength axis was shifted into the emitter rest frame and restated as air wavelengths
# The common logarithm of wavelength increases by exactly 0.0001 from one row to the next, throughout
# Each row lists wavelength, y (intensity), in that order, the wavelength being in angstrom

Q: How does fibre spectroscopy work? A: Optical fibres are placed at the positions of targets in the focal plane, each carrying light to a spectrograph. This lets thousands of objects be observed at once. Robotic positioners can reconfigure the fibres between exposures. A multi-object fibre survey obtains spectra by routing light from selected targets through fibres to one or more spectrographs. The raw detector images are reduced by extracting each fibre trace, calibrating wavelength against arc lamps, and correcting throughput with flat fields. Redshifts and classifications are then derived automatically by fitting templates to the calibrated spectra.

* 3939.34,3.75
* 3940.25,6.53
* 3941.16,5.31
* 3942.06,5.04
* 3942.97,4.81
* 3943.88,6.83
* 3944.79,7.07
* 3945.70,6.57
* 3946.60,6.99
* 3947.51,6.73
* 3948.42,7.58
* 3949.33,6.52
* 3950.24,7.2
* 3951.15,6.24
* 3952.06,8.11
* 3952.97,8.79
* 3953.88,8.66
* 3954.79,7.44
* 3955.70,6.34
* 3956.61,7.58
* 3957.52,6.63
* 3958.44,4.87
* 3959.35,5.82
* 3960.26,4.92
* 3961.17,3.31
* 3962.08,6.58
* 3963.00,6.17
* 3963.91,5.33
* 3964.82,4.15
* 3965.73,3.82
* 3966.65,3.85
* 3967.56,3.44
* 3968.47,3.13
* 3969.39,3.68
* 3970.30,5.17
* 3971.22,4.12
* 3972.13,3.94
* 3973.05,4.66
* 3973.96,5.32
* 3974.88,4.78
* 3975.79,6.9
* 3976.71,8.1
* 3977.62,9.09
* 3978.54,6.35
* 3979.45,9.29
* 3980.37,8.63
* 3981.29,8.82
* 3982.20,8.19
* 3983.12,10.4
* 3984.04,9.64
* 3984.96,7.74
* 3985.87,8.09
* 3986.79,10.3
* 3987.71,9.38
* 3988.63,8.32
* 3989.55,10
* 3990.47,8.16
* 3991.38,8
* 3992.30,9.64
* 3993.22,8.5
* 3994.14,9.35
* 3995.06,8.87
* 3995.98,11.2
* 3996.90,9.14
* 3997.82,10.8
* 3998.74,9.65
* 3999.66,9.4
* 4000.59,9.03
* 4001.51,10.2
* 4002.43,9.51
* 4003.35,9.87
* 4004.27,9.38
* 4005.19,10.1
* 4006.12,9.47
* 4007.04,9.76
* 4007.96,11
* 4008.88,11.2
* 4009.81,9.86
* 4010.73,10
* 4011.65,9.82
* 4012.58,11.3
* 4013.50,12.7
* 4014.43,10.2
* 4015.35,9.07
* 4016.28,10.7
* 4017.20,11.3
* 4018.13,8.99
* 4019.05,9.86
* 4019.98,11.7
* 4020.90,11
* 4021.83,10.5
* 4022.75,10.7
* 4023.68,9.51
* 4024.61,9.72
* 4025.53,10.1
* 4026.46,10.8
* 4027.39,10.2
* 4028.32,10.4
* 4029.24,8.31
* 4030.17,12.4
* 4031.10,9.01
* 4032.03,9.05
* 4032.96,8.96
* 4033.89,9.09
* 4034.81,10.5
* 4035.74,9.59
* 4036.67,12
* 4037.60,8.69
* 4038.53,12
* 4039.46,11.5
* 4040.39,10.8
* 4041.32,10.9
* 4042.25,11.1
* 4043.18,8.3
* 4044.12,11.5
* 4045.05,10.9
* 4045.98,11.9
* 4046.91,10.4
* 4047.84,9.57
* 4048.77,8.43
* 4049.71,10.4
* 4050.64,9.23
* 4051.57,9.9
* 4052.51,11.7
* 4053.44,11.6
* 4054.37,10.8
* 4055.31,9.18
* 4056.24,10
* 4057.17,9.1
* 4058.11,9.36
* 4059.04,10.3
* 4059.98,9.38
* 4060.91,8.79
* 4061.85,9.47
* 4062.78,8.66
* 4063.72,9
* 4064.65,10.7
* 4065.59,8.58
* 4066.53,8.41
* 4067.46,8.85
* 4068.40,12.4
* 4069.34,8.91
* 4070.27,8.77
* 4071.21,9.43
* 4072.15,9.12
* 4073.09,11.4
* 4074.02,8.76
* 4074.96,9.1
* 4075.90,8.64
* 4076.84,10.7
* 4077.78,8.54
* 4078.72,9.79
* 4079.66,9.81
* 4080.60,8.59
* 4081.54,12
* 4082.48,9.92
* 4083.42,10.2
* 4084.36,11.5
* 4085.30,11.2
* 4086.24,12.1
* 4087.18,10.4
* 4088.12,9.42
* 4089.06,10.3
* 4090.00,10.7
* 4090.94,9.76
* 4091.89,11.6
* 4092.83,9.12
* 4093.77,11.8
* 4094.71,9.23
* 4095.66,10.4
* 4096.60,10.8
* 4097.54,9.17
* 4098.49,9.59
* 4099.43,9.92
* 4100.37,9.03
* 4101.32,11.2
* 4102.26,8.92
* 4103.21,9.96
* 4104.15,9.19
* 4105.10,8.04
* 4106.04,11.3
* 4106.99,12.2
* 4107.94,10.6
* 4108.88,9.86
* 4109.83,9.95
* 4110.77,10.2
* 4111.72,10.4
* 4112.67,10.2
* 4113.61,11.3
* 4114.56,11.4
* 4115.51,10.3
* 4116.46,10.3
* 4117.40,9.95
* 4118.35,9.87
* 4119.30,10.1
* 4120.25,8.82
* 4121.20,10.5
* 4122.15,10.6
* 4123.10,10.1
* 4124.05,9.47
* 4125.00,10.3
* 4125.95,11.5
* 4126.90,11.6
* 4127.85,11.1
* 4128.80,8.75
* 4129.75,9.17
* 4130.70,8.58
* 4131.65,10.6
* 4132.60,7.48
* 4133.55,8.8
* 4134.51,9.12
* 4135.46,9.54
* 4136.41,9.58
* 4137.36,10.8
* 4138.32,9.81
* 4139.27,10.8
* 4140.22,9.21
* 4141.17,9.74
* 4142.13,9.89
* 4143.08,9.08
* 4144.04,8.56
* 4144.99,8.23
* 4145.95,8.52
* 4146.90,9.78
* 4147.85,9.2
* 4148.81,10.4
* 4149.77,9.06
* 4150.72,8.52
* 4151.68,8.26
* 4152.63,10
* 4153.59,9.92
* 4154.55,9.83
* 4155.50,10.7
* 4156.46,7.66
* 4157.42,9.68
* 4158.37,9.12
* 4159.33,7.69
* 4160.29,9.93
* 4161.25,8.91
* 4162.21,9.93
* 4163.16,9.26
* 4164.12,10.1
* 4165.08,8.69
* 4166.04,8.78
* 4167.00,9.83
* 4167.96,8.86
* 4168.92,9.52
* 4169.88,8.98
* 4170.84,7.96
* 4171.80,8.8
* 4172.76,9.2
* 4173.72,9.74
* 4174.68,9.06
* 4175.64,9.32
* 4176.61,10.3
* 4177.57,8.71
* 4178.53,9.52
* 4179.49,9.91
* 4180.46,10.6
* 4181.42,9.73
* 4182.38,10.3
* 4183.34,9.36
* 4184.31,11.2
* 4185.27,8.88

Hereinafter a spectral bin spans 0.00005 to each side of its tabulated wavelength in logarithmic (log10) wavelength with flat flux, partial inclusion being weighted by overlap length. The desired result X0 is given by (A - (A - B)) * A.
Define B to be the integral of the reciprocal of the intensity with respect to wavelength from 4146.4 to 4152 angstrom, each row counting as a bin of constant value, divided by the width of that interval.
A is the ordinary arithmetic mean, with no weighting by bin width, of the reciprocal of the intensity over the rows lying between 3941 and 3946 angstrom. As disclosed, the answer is 0.0188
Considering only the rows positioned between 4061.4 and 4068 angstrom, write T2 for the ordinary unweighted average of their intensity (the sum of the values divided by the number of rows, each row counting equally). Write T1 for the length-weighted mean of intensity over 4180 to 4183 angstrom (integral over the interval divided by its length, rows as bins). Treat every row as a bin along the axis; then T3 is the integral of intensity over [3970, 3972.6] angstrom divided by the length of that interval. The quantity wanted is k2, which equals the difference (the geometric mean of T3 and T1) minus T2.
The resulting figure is -2.4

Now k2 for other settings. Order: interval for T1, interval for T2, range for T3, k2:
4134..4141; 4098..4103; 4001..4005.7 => 0.1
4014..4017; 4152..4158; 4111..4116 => 0.8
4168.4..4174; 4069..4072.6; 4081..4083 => 0.8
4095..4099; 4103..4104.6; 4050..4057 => 0.5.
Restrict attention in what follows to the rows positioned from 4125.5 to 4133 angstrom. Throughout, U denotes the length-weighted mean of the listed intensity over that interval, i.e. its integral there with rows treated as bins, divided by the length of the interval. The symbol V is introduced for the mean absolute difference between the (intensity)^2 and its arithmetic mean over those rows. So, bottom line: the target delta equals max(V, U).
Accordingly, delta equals 27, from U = 9.9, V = 27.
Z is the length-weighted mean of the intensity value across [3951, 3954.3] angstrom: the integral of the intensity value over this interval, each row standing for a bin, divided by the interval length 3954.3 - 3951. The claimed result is 8.1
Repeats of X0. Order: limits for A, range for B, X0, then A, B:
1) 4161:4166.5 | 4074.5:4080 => 0.0115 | 0.108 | 0.107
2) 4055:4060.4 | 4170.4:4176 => 0.0117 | 0.105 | 0.111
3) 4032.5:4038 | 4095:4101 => 0.0105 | 0.103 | 0.102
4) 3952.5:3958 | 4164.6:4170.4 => 0.0148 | 0.134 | 0.110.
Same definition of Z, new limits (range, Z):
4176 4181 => 9.8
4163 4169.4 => 9.3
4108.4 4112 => 10.1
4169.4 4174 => 8.9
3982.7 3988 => 9.2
